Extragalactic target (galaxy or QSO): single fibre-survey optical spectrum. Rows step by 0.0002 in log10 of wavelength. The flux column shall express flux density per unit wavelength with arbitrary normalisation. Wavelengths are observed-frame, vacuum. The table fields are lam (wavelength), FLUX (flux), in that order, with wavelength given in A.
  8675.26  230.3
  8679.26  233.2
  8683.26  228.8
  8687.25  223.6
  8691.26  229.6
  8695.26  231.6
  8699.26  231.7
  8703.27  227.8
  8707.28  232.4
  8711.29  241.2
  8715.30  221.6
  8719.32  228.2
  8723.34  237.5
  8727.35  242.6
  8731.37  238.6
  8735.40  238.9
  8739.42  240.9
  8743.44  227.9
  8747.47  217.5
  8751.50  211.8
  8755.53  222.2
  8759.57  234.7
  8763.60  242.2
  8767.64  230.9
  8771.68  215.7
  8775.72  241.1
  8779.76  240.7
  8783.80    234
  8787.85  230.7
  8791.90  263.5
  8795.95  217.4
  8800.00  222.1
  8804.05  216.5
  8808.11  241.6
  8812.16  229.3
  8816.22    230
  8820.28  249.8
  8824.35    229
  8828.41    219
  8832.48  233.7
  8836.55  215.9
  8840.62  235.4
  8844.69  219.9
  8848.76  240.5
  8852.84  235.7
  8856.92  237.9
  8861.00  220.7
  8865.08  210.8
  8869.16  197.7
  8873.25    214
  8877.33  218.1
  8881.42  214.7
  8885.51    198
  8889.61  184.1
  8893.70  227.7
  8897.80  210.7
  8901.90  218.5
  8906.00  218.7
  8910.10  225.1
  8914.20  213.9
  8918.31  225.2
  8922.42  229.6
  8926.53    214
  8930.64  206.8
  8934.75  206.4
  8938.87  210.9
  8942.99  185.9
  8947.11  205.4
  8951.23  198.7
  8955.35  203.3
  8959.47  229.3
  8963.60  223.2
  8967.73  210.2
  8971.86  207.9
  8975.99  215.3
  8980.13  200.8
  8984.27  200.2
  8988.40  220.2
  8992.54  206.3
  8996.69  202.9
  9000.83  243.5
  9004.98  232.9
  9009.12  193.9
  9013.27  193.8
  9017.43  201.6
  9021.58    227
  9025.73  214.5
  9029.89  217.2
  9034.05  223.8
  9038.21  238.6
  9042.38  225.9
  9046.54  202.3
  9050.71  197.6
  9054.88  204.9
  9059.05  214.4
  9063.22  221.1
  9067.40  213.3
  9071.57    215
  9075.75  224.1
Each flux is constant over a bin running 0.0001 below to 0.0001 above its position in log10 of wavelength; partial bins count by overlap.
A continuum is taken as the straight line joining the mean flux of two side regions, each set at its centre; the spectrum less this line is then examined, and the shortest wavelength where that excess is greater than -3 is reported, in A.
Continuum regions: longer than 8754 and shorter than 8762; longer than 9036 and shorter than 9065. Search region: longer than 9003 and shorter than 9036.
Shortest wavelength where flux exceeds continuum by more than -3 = 9004.98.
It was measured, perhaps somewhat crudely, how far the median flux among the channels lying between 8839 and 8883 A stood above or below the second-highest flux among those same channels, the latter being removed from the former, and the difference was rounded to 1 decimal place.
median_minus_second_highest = -18.0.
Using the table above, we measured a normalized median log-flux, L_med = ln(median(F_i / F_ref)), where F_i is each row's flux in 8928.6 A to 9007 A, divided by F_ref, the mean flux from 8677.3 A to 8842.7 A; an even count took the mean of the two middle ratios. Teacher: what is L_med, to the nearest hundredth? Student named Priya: -0.11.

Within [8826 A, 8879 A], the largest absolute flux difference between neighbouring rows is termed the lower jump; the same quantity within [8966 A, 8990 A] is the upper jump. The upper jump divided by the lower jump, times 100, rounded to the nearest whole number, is 97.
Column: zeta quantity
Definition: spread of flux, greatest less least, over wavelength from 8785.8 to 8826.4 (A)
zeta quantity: 47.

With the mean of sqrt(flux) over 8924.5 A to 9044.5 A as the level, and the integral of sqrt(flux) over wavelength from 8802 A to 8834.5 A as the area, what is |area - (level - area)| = 973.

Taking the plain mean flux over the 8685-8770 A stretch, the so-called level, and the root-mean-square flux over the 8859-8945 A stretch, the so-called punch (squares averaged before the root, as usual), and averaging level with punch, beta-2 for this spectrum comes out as 222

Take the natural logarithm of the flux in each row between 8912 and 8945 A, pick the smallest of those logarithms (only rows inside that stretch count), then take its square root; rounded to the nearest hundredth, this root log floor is 2.29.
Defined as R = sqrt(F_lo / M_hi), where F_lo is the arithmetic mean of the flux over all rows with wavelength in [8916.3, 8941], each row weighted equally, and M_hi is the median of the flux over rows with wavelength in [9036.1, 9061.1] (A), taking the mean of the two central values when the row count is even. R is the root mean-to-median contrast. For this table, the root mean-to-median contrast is 1.01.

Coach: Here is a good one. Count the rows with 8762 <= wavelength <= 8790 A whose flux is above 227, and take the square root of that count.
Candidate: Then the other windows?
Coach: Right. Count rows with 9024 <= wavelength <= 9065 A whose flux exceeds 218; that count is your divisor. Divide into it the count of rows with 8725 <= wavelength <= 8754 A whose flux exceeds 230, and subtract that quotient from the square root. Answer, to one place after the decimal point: 1.4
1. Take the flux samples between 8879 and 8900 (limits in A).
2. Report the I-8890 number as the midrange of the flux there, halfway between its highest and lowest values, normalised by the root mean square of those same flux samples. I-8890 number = 0.99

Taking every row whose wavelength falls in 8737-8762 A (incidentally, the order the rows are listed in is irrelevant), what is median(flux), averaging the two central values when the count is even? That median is 225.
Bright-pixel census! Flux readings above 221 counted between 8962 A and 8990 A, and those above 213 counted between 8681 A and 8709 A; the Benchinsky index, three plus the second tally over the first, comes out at 10.0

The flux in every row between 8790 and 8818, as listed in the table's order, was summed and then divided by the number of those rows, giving 231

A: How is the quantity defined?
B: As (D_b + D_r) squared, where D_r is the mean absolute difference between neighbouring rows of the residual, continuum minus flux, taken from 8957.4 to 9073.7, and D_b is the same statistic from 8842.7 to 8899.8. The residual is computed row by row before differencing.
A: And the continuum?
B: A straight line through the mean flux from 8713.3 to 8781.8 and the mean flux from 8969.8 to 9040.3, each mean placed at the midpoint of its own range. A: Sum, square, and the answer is 658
